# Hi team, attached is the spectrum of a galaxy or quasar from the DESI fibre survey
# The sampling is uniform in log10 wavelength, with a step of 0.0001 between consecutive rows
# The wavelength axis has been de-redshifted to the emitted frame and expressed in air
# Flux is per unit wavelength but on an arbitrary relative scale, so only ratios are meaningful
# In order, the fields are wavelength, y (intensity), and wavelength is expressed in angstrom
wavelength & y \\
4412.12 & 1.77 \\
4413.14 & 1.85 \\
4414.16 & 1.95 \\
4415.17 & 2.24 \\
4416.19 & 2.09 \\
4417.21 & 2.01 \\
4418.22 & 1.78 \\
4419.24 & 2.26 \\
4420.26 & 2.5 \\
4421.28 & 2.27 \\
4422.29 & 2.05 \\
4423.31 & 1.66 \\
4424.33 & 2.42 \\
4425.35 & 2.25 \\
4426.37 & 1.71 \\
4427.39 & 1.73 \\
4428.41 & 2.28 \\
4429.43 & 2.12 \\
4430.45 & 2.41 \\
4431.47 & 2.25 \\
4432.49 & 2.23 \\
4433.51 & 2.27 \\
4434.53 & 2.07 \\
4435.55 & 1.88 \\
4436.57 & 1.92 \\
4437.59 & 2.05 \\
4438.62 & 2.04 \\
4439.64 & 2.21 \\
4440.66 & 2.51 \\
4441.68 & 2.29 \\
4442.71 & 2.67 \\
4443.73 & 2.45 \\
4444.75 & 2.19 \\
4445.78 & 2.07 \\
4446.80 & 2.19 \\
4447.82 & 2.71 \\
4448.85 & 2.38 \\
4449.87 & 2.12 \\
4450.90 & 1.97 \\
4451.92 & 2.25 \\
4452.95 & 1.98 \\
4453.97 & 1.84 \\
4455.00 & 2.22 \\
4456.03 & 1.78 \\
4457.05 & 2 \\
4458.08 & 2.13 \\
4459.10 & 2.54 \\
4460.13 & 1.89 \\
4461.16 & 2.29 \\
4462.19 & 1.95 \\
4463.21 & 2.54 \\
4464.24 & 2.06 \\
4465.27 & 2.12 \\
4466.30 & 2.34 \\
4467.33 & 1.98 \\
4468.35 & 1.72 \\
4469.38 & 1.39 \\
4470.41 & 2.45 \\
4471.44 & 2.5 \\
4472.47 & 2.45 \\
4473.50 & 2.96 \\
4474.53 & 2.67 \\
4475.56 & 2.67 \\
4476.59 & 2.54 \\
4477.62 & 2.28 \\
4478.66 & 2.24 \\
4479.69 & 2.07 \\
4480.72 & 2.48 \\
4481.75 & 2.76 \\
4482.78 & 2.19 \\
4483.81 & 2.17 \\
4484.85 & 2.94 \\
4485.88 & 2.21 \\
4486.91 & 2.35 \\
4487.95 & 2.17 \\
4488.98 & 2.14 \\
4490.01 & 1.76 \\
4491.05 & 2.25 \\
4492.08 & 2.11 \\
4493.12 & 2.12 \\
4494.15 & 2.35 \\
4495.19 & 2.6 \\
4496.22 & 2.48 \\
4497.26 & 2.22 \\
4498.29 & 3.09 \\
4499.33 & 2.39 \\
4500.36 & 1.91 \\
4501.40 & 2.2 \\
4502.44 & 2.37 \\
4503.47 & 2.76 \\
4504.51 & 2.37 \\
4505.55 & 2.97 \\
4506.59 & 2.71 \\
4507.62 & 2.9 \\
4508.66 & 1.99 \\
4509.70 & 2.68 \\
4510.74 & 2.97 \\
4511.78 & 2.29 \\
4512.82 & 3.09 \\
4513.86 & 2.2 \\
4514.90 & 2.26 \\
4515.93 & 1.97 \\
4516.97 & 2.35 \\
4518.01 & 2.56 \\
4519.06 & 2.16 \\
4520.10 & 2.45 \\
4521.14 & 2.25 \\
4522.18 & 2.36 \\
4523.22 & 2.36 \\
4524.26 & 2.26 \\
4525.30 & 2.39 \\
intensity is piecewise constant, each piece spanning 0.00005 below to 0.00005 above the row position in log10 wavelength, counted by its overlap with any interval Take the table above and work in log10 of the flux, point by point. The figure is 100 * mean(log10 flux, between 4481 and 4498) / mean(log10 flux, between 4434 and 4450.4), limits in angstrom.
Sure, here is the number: 104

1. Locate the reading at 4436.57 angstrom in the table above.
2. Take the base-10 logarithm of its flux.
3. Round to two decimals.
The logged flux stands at 0.28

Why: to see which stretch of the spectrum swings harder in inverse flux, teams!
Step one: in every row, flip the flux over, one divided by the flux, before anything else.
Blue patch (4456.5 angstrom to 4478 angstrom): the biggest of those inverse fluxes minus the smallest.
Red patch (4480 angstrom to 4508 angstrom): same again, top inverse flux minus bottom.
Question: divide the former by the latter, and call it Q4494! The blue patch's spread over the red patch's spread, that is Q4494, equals 1.6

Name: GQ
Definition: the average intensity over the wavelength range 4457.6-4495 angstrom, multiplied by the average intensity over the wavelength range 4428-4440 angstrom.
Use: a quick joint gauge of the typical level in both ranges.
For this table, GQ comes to 4.9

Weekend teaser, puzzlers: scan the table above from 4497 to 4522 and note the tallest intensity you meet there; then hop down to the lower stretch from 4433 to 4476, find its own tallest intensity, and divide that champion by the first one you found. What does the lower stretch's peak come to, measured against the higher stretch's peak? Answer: 0.96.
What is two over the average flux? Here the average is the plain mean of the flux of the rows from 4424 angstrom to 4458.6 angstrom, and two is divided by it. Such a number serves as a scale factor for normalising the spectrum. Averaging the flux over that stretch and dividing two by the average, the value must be 0.92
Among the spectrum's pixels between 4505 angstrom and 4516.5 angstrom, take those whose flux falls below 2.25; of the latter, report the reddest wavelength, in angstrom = 4515.93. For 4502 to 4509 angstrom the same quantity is 4508.66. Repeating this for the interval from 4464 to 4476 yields 4469.38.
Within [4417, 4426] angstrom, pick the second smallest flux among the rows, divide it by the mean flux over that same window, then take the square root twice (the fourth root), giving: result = 0.956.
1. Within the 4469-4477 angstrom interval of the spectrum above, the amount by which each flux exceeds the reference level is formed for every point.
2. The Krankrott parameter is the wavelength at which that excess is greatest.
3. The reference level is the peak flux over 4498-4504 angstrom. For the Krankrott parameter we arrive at 4473.50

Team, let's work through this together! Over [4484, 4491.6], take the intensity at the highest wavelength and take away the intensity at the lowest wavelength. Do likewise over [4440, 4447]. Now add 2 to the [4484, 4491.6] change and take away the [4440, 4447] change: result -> 1.6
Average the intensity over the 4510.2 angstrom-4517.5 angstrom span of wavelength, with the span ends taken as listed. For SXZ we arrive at 2.45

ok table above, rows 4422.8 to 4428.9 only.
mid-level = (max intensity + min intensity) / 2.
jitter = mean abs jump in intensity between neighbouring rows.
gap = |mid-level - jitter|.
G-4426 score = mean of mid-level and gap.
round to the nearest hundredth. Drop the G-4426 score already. 1.84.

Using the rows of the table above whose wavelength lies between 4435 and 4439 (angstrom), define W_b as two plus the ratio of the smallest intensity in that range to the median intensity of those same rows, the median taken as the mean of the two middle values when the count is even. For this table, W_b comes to 2.95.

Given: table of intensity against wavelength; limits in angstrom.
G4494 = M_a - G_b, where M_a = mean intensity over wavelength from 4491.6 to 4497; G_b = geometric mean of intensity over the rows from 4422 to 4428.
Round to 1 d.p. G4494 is 0.4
